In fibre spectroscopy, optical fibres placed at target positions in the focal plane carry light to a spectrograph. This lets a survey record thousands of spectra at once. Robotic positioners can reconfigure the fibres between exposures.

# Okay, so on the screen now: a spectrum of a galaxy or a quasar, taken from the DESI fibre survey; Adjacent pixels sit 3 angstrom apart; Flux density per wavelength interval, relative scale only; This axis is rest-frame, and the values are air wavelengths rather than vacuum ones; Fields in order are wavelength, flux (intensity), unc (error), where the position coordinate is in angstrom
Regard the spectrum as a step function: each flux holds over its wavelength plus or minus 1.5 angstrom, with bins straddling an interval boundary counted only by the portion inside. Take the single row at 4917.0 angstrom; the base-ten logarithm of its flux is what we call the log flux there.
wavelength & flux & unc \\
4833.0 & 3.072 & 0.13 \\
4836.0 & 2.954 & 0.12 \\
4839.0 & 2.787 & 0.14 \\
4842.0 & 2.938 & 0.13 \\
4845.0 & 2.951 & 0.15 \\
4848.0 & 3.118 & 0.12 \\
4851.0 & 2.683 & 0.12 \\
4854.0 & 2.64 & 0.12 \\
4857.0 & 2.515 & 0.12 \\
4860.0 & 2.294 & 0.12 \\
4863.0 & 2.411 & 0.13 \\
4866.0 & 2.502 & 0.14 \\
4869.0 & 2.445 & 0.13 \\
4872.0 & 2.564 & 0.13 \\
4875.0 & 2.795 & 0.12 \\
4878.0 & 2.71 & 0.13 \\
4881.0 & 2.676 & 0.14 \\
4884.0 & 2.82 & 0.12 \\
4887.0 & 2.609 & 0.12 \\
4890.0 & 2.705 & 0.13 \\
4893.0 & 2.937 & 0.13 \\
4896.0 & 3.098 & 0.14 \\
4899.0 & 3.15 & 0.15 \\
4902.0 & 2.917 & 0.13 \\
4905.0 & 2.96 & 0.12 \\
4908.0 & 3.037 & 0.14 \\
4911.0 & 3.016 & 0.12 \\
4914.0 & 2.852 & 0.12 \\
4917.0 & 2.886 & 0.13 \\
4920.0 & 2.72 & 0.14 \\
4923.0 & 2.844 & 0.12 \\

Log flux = 0.460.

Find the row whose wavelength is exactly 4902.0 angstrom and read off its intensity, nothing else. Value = 2.917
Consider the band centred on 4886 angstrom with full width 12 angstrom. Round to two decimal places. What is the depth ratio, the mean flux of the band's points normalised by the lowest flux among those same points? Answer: 1.04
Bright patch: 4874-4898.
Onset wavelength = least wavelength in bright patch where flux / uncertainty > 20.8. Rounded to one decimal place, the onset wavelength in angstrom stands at 4875.0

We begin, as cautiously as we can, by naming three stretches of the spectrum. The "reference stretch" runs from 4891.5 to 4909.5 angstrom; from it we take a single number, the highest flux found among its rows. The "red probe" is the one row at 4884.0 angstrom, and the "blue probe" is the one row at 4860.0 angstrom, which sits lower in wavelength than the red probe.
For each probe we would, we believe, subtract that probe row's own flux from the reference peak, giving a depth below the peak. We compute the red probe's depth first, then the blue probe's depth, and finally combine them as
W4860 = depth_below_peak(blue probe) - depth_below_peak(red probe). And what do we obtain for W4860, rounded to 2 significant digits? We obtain 0.53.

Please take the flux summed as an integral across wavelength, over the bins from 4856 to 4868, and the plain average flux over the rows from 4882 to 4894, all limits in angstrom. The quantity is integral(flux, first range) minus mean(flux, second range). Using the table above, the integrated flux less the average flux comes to 26.4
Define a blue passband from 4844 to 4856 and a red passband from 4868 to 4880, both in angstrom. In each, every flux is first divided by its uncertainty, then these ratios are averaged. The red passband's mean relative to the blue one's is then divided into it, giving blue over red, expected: 1.09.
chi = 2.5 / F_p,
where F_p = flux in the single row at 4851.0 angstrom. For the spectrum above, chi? 0.93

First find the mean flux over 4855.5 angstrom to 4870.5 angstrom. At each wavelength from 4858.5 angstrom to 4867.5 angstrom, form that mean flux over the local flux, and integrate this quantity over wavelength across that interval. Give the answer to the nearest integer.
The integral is 9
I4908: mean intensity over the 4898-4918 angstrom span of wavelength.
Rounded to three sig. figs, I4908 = 2.97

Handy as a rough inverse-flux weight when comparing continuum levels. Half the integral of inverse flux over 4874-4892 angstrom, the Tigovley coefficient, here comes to 3.31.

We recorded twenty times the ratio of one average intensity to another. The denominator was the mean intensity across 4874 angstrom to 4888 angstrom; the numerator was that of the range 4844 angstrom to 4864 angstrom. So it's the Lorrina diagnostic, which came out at 19.5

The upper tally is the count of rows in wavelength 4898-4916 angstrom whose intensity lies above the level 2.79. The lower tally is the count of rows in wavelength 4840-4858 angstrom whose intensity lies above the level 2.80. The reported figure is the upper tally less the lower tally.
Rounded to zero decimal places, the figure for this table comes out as 3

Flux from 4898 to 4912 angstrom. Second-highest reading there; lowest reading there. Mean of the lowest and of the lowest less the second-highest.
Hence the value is 1.40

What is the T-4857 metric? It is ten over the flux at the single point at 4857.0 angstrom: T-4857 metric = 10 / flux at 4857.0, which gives 3.98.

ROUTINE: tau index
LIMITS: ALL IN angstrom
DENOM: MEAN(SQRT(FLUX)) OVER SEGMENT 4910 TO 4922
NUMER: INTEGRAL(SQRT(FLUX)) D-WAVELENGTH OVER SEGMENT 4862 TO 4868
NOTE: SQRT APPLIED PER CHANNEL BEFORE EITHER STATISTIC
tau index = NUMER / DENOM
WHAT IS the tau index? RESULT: 5.6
